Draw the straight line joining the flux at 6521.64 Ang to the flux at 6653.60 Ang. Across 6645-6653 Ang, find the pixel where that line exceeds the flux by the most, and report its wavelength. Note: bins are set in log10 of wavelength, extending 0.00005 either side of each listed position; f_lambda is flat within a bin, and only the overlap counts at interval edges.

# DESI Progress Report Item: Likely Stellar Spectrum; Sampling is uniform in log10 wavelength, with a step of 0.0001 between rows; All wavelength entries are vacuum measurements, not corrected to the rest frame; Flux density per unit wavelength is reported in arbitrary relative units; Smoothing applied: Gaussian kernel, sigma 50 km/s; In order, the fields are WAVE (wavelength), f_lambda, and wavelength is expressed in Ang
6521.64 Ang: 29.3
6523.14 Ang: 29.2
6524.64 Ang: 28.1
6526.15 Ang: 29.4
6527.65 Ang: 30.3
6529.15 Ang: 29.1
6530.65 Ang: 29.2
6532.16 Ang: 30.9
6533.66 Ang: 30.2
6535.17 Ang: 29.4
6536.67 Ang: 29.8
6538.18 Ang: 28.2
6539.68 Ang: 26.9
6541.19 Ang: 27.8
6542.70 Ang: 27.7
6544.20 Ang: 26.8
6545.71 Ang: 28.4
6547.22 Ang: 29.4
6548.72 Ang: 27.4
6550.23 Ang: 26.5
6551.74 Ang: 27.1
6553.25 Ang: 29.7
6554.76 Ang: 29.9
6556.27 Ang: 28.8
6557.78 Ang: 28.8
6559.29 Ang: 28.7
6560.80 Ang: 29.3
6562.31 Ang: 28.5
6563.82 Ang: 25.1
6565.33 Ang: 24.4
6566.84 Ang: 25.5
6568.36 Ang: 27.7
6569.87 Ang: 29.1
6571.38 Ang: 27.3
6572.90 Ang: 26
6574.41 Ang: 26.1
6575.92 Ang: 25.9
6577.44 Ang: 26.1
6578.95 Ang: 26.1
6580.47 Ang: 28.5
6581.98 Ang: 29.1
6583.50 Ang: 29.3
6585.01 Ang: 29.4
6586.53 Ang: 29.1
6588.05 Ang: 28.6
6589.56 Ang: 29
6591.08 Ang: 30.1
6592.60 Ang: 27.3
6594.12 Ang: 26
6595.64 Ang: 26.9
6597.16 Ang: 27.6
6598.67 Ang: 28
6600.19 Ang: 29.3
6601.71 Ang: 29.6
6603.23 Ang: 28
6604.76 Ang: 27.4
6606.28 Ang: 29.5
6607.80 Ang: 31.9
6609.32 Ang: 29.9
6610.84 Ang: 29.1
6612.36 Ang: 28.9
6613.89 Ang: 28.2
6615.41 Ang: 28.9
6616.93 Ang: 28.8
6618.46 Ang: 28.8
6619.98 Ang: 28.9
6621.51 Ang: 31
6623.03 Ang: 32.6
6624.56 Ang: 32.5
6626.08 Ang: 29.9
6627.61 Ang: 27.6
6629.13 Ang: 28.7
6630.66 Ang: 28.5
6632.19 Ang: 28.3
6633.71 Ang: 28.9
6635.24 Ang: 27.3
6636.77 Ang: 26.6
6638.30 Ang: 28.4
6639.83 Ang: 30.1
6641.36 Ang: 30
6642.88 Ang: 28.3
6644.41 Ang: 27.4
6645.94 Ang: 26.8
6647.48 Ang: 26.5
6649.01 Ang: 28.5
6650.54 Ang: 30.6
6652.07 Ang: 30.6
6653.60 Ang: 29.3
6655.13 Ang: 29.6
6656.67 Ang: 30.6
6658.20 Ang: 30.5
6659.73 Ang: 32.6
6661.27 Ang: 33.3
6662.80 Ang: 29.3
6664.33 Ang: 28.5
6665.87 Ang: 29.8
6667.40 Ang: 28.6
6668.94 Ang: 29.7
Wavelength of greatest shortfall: 6647.48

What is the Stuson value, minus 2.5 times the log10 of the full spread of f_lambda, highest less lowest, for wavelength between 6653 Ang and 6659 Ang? -0.28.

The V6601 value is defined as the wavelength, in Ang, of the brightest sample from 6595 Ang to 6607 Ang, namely 6601.71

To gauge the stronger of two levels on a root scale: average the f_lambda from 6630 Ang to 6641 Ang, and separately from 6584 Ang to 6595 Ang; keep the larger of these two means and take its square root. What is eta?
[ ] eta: 5.34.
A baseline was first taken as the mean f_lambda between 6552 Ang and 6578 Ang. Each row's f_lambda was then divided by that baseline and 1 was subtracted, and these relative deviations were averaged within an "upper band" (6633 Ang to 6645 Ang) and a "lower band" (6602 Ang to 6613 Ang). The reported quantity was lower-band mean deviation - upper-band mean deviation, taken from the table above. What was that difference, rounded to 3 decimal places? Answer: 0.032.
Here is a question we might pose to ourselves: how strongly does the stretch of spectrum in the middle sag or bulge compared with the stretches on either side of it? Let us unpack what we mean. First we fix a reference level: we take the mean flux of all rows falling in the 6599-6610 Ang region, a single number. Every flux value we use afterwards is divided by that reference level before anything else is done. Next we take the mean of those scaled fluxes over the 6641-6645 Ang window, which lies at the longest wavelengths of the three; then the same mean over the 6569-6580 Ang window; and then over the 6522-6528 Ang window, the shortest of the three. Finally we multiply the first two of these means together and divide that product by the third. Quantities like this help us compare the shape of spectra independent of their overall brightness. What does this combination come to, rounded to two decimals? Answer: 0.89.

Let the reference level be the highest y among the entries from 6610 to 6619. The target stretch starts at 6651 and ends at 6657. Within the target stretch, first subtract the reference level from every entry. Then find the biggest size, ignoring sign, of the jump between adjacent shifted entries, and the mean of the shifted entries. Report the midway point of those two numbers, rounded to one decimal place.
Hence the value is 1.1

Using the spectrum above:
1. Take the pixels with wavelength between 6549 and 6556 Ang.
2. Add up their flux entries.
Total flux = 113.2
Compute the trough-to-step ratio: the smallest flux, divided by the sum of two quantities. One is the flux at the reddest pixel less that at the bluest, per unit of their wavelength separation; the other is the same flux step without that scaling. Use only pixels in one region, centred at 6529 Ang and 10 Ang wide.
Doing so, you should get 12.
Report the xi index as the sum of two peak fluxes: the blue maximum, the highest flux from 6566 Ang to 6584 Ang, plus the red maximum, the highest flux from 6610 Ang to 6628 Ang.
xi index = 61.9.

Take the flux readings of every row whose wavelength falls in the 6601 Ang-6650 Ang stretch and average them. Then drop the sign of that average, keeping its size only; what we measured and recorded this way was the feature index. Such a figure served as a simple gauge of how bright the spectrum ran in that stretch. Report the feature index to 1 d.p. 28.9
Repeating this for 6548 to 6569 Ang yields 27.7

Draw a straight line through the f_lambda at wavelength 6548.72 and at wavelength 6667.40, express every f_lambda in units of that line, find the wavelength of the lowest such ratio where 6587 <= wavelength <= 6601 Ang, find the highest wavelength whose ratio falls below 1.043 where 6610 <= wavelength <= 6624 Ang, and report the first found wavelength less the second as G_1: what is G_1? -25.9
